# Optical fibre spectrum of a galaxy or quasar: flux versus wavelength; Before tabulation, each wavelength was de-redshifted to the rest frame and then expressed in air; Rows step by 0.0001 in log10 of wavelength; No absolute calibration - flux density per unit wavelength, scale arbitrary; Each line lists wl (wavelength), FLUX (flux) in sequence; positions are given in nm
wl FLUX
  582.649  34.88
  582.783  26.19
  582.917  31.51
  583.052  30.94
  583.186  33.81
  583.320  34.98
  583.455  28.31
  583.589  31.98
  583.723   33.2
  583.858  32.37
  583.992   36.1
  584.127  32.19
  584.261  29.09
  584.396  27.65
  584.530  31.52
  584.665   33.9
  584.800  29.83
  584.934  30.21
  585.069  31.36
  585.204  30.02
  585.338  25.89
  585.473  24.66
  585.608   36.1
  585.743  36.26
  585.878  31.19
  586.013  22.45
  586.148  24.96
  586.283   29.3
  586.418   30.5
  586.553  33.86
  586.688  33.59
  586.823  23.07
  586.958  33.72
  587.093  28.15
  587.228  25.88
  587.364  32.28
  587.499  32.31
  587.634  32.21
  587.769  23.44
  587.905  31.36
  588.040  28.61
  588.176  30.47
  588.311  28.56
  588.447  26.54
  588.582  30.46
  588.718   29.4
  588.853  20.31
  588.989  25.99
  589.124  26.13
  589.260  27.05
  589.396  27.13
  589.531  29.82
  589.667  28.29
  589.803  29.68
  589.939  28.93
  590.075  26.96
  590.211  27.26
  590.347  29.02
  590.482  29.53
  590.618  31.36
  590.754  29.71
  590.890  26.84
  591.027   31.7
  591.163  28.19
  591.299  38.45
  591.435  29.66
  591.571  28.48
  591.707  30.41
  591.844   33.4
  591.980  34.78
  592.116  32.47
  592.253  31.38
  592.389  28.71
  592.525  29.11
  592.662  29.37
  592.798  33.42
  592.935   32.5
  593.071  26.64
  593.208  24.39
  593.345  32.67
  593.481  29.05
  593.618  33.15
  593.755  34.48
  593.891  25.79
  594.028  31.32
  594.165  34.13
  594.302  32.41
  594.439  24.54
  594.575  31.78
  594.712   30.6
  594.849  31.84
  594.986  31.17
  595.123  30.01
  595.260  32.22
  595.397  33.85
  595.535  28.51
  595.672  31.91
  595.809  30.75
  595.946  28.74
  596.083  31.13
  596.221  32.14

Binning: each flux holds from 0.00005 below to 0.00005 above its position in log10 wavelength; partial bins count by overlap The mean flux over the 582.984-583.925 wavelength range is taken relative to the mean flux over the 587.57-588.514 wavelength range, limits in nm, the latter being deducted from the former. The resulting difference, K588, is 3.5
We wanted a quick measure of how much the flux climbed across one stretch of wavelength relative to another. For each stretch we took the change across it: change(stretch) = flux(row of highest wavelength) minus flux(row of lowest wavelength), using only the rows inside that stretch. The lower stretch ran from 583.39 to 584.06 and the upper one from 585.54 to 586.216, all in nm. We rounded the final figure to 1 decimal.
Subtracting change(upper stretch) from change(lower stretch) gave 18.9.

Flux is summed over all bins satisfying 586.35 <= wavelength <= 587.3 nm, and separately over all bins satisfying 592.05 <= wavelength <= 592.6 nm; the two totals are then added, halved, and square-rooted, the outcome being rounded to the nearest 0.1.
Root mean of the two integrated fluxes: 12.9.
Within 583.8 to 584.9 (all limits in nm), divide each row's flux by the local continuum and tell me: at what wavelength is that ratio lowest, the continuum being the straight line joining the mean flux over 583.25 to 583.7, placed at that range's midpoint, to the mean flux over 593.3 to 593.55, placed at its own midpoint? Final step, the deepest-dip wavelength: 584.396 nm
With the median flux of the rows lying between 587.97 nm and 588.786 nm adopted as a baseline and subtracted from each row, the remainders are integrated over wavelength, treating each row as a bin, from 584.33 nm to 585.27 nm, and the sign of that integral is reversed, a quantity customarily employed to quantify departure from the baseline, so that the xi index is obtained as -1.5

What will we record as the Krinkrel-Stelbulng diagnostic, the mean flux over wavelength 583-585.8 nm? 31.4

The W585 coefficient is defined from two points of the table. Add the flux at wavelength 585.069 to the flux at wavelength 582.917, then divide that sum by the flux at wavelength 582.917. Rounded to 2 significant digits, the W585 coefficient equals 2.0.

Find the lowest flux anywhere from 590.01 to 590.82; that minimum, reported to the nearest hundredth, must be 26.96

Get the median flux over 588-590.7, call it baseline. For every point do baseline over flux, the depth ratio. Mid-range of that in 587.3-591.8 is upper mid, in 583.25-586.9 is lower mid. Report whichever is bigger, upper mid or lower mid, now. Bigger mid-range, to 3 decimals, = 1.075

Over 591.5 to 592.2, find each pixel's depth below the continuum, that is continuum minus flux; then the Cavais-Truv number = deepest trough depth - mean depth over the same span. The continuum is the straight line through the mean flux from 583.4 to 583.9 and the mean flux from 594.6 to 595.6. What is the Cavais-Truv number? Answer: 3.4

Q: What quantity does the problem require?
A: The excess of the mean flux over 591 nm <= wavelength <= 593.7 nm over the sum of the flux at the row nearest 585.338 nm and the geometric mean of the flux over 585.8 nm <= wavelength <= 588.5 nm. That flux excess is -23.9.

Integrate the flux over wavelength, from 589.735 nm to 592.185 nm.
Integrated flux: 74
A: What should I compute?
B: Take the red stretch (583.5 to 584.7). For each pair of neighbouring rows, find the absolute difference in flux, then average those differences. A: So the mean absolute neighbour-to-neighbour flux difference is 2.6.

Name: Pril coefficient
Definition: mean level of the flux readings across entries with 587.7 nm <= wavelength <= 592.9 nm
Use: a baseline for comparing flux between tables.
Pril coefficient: 29.3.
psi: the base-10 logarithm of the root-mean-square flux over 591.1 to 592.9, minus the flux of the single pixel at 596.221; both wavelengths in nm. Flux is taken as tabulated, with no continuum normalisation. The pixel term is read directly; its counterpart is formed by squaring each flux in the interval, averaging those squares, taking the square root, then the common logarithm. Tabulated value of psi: -30.6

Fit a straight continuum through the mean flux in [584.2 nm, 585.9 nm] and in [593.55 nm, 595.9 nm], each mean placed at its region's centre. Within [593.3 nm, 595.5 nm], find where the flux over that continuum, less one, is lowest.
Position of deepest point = 594.439 nm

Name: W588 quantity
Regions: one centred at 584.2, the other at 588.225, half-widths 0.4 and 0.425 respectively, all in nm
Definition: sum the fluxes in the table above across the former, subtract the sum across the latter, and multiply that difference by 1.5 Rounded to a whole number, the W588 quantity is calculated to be 19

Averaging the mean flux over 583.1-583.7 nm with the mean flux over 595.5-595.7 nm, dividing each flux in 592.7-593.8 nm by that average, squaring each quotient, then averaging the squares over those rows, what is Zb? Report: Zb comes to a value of 0.983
